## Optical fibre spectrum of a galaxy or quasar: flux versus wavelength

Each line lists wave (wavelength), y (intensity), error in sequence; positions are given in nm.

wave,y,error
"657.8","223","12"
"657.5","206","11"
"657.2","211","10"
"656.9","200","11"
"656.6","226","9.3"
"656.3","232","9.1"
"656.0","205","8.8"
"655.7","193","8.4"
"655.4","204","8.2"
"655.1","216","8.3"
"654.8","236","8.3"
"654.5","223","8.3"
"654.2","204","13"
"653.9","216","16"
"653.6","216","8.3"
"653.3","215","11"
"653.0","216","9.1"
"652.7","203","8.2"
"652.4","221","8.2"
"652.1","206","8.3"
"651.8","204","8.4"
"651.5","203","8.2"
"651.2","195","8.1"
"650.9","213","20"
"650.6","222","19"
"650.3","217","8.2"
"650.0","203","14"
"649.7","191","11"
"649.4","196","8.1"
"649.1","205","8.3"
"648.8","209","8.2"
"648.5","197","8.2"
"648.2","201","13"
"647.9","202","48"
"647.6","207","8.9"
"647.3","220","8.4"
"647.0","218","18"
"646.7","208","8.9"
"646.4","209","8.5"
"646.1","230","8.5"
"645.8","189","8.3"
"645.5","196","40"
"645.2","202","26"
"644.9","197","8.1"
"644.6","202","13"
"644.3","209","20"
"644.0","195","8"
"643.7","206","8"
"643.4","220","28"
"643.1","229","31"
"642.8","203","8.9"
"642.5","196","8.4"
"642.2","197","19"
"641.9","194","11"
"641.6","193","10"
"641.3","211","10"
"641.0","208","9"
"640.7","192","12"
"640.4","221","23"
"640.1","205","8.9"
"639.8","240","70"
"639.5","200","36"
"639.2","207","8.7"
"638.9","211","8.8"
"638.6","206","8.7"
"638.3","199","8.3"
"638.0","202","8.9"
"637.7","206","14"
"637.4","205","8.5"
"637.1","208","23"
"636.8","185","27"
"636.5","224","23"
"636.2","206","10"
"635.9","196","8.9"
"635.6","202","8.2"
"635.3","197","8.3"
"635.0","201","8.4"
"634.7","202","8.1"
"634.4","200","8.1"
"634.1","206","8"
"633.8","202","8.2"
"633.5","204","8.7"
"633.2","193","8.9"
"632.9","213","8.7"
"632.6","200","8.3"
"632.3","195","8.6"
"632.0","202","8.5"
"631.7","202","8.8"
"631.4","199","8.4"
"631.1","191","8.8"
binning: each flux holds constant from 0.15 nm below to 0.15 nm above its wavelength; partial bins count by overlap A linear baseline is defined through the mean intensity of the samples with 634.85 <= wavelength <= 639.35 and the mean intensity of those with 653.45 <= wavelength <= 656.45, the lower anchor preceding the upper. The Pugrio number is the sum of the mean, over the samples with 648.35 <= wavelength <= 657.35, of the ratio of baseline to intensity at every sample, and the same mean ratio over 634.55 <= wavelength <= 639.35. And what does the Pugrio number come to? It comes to 2.02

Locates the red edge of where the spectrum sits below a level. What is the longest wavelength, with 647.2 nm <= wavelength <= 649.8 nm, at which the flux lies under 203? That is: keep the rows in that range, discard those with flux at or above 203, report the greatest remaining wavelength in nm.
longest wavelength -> 649.7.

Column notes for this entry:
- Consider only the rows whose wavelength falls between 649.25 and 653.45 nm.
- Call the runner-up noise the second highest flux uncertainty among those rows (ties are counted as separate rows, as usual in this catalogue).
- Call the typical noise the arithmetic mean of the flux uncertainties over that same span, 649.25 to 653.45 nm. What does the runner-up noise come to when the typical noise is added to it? 30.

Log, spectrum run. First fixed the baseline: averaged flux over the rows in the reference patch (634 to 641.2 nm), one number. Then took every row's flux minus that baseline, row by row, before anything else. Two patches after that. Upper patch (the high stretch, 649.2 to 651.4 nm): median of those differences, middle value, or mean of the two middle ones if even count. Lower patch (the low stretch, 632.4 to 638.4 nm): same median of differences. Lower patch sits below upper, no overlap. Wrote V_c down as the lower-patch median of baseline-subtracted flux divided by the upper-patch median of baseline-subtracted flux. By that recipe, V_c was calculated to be 1.4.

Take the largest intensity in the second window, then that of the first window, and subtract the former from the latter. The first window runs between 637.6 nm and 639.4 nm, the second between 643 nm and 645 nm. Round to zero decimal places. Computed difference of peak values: -18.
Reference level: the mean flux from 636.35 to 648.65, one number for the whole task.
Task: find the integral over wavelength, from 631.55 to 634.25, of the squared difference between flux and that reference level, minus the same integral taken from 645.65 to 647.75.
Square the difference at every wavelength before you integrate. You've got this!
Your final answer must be -233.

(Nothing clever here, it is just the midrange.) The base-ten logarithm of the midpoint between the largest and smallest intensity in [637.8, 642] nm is 2.33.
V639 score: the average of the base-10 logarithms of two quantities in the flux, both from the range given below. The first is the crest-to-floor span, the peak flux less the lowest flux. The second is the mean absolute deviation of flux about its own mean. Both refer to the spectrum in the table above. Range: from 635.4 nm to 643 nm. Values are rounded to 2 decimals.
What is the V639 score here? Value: 1.32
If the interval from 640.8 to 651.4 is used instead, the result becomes 1.27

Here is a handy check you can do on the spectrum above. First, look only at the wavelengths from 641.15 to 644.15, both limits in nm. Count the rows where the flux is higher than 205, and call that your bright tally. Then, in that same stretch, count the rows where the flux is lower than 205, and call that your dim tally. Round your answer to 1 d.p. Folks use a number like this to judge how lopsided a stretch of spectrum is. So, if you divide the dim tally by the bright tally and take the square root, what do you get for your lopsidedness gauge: 1.2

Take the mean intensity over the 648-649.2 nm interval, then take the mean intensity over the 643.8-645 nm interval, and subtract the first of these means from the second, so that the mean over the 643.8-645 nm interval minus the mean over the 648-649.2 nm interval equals -2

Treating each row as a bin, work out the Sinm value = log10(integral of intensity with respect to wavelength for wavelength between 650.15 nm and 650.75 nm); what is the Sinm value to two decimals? 2.12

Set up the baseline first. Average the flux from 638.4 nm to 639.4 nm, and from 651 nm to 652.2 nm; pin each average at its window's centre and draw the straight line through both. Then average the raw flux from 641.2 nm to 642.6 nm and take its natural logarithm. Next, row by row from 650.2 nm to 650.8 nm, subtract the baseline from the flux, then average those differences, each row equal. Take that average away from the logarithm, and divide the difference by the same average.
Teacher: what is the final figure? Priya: -1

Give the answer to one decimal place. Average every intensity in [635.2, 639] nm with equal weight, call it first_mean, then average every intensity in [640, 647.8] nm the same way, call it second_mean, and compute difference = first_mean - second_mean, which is -2.4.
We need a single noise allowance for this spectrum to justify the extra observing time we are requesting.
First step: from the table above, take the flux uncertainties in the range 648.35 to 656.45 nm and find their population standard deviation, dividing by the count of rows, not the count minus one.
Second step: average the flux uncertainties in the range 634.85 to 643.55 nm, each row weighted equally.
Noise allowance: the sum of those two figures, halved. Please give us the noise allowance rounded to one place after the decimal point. 9.7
